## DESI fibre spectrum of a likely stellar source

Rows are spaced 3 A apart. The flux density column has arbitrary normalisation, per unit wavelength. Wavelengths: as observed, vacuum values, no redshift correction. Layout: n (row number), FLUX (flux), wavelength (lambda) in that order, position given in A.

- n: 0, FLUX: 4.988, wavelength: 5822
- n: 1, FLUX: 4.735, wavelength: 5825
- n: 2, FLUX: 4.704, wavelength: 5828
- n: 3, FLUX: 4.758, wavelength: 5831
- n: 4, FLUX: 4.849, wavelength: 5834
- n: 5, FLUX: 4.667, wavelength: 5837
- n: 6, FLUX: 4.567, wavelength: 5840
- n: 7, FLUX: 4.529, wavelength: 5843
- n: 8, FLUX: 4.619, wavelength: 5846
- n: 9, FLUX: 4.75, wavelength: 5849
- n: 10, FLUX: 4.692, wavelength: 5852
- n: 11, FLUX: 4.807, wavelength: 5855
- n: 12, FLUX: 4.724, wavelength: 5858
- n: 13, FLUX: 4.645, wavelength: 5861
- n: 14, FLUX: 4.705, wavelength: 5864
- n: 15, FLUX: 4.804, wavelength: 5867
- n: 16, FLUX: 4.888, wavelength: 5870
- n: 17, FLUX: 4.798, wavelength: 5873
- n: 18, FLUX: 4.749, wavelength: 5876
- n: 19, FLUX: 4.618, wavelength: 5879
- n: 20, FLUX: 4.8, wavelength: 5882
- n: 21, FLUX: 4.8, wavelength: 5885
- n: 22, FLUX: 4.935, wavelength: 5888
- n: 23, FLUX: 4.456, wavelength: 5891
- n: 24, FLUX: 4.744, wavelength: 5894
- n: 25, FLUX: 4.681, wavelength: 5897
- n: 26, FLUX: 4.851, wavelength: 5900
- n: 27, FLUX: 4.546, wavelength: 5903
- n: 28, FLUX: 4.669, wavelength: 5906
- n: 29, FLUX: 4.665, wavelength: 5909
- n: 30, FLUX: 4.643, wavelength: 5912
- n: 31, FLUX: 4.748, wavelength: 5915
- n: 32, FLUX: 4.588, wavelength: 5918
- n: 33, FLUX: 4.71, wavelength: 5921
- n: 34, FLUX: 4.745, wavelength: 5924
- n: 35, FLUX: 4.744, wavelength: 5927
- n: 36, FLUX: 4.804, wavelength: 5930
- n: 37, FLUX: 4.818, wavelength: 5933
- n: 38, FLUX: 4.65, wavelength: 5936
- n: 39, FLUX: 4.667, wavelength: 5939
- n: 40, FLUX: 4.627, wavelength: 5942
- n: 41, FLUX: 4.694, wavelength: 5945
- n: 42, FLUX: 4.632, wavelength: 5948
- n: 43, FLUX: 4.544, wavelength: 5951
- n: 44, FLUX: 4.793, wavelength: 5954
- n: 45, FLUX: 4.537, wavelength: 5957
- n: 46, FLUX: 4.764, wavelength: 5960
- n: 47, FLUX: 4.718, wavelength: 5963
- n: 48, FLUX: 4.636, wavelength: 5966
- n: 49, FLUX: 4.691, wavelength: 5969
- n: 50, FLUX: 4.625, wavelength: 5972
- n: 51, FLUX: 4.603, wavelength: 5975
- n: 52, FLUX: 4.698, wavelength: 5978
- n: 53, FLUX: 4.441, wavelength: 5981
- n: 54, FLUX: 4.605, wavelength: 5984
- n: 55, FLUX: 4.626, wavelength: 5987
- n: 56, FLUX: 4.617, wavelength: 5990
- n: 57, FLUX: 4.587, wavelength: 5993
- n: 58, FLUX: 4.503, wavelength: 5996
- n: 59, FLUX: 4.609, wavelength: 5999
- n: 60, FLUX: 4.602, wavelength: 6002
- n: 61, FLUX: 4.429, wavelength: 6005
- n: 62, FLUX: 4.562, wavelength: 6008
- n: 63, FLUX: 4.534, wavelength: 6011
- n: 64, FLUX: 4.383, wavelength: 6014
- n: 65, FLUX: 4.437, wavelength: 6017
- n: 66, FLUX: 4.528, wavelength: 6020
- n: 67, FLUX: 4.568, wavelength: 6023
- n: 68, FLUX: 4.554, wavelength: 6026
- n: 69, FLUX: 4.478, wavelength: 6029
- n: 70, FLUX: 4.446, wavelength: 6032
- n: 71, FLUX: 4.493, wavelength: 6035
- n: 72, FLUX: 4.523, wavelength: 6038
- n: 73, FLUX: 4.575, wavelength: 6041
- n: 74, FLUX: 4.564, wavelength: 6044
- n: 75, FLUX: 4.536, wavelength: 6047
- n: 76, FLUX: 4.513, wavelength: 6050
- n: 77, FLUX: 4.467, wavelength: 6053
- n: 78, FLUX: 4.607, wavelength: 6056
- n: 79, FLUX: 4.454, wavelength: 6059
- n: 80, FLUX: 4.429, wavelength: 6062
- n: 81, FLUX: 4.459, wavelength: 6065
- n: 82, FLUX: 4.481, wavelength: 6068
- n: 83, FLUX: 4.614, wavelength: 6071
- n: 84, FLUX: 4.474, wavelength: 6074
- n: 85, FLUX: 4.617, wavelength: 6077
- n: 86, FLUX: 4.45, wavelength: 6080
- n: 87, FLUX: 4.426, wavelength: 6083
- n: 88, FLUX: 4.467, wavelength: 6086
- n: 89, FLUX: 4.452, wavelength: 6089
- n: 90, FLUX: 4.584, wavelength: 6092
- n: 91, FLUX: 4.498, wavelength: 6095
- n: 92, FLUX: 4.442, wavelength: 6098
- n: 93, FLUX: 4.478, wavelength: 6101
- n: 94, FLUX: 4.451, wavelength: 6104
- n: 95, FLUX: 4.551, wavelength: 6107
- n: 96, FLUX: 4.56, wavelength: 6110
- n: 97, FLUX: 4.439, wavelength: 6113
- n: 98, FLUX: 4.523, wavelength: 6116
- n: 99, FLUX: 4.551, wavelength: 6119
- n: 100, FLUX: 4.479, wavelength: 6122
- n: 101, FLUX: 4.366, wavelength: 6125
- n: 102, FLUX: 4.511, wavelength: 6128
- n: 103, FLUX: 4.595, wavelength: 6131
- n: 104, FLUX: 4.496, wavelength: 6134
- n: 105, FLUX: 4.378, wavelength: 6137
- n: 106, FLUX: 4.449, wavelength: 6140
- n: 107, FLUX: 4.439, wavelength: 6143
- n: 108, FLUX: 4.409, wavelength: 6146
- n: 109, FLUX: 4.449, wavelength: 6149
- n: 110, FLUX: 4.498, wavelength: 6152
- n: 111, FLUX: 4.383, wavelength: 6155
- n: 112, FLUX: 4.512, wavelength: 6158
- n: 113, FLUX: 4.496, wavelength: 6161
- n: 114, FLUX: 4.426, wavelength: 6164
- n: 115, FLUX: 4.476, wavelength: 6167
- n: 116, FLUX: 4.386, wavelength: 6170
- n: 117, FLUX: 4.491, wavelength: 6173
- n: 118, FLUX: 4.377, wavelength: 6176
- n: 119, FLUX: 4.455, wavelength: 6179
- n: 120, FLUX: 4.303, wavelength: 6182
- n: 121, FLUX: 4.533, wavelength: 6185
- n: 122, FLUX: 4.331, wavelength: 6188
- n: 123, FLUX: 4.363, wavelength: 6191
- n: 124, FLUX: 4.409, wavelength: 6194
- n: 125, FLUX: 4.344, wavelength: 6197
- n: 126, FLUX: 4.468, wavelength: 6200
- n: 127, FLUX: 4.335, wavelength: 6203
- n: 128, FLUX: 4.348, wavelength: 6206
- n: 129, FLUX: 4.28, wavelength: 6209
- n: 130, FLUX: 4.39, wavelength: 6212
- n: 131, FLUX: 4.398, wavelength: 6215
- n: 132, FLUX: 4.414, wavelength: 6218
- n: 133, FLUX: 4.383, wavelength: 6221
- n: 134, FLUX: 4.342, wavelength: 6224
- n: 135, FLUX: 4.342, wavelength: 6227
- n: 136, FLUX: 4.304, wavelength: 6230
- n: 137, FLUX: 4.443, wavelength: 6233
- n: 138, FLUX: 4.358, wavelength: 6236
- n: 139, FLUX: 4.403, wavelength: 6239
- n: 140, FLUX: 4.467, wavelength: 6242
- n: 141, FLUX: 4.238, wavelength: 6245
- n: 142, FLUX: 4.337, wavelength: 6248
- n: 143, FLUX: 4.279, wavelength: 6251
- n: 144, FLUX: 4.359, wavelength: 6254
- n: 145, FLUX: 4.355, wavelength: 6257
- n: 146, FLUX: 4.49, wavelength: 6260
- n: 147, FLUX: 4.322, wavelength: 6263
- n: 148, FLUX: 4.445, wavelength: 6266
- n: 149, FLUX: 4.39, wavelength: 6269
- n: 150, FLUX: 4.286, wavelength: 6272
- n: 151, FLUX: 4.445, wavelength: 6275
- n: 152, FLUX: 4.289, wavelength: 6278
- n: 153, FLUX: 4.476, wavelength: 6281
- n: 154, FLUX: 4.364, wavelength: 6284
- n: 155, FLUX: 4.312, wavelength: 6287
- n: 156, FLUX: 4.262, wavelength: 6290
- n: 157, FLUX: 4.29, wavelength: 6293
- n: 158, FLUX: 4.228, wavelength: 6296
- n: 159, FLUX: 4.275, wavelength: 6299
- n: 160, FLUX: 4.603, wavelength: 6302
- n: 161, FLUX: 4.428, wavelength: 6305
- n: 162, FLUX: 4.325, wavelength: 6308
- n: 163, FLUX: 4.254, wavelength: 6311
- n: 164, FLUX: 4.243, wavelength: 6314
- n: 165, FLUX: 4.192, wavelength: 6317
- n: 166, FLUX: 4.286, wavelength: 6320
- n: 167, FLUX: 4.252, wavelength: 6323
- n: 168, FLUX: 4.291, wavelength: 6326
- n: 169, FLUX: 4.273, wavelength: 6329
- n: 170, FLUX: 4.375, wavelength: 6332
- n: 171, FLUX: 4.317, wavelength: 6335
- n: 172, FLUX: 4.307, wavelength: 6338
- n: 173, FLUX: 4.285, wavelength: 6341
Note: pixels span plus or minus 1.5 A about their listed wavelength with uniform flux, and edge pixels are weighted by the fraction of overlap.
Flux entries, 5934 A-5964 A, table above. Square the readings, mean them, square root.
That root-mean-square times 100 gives 466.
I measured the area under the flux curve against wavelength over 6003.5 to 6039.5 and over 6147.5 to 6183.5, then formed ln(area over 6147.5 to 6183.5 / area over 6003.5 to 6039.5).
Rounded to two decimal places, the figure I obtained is -0.01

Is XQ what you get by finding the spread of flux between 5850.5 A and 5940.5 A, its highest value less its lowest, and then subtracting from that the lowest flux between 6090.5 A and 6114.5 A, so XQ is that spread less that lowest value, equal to -3.96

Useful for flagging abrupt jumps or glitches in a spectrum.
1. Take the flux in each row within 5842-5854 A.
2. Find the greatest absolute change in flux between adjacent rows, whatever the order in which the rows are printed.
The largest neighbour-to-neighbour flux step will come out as 0.13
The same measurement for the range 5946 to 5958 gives 0.26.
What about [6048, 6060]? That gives 0.15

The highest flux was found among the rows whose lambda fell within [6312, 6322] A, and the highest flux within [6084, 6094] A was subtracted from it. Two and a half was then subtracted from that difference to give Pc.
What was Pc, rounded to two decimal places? -2.80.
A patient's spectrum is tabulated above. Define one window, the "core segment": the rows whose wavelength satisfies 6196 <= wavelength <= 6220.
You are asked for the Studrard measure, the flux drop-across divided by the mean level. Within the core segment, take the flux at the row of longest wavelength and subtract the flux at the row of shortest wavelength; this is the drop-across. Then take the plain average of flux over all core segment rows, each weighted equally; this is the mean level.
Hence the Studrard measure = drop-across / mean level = 0.016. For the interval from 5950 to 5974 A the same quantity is 0.017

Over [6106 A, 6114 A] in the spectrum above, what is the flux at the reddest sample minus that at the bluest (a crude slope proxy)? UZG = -0.11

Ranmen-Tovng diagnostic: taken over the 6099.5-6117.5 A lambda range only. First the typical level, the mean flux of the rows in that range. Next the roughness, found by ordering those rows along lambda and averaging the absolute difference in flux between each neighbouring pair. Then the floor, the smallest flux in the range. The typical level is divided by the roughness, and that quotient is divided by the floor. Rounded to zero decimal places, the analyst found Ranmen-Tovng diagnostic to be 15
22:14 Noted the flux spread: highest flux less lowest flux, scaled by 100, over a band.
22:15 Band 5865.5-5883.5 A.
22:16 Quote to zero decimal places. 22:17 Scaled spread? 27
